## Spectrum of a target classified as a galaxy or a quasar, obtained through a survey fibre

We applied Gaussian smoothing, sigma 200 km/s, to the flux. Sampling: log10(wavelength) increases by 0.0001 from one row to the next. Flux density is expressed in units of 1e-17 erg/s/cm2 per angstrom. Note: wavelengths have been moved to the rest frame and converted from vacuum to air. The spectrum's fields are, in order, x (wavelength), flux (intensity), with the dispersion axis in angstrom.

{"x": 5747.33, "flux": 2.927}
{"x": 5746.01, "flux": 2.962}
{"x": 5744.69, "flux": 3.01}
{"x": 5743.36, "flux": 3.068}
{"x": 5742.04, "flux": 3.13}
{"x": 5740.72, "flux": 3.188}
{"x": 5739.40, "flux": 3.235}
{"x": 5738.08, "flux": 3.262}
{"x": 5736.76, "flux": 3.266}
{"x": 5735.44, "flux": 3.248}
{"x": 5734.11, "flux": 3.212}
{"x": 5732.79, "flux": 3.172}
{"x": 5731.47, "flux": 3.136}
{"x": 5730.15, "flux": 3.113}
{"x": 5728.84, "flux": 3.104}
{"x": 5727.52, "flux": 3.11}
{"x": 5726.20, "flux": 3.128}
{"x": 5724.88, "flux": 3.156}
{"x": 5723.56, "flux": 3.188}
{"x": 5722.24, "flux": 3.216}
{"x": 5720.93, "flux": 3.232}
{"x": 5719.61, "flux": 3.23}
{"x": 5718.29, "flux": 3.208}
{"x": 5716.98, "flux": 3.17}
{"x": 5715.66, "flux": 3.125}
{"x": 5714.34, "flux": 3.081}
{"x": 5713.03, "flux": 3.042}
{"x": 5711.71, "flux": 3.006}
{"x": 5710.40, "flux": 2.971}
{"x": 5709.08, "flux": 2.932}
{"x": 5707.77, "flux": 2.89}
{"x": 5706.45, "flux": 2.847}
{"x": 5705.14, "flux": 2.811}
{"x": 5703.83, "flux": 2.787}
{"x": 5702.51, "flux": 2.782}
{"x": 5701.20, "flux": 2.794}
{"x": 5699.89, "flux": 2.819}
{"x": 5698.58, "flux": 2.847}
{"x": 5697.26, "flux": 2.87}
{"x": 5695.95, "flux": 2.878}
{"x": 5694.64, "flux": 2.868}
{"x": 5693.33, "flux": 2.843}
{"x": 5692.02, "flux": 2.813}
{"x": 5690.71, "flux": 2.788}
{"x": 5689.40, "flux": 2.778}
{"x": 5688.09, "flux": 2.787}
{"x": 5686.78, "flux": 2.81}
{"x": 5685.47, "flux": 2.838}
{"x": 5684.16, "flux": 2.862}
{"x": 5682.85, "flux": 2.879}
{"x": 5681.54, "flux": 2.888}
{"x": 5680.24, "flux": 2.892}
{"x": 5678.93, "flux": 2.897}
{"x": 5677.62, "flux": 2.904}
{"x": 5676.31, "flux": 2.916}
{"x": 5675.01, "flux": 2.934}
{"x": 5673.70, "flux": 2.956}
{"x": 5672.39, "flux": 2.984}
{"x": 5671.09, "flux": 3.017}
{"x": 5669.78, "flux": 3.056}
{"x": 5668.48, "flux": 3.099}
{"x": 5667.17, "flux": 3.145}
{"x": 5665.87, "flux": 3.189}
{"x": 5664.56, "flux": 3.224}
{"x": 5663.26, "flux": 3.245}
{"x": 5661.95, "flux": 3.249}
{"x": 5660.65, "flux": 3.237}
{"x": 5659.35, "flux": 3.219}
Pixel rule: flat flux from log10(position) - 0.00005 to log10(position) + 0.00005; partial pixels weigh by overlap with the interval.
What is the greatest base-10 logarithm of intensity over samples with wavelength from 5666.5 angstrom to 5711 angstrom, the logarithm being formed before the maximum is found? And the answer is 0.498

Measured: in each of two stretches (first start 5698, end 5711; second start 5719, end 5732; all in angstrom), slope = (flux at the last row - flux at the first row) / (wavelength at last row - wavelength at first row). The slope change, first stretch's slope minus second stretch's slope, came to 0.018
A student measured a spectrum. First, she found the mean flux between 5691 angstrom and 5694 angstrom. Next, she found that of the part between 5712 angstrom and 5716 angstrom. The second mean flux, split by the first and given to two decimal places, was 1.09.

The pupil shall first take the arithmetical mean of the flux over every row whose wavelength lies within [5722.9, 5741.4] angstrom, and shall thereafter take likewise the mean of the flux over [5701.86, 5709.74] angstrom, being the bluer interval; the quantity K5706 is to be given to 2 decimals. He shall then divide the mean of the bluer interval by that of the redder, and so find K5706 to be 0.89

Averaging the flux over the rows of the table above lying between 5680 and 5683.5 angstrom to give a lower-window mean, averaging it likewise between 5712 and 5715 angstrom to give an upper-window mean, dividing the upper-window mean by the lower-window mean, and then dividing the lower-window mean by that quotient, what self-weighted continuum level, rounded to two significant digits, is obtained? 2.7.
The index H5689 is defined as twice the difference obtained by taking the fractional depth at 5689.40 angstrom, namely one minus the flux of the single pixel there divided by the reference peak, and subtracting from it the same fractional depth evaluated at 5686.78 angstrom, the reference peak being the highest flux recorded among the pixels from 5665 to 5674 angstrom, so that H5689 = 0.020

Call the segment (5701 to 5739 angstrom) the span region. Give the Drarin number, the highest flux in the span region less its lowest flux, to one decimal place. 0.5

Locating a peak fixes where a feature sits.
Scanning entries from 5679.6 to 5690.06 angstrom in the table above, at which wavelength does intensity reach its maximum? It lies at 5680.24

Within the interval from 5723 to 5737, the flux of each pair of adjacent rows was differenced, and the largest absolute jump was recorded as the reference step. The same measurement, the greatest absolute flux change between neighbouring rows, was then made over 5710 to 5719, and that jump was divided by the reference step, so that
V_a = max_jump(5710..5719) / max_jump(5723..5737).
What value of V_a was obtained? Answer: 1.1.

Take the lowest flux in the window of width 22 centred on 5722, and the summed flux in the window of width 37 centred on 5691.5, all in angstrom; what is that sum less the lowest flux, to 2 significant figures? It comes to 77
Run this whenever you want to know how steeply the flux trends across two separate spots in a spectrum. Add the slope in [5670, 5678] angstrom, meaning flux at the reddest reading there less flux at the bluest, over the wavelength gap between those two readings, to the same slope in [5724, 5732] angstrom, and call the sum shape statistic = -0.02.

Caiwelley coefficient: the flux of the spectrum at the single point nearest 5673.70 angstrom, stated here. 2.956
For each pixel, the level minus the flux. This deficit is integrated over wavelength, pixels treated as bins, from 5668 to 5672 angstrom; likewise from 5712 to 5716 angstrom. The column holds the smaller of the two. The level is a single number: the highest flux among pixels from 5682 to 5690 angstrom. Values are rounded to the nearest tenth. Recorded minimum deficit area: -0.8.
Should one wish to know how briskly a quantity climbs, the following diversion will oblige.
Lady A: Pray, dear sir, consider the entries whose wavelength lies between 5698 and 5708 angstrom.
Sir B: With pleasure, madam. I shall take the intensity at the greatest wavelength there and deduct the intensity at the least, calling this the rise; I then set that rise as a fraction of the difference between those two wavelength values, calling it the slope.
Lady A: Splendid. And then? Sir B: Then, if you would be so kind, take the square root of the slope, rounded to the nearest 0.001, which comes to 0.068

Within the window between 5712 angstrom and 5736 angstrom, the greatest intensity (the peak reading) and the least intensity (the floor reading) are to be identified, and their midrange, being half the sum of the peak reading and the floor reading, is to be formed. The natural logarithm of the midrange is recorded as 1.15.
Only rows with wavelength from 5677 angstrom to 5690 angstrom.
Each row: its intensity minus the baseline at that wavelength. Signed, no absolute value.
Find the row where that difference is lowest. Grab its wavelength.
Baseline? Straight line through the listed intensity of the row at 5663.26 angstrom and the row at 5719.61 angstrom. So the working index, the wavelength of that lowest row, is 5689.40 angstrom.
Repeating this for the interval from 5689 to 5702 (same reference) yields 5689.40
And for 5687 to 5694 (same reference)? 5689.40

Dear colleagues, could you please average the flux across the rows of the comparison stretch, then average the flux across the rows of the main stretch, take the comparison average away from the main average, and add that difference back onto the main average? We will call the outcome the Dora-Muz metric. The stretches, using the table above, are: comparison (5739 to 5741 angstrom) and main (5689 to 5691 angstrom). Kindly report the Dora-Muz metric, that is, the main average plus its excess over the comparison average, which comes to 2.4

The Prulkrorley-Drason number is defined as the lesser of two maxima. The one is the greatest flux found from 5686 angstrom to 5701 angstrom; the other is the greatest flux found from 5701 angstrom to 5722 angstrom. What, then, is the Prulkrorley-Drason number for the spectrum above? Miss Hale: 2.88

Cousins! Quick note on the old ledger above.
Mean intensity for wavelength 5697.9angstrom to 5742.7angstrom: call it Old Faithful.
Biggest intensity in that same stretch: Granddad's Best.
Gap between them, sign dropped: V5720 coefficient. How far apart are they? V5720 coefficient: 0.194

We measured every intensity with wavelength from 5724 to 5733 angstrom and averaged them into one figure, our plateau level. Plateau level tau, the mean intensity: 3.13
